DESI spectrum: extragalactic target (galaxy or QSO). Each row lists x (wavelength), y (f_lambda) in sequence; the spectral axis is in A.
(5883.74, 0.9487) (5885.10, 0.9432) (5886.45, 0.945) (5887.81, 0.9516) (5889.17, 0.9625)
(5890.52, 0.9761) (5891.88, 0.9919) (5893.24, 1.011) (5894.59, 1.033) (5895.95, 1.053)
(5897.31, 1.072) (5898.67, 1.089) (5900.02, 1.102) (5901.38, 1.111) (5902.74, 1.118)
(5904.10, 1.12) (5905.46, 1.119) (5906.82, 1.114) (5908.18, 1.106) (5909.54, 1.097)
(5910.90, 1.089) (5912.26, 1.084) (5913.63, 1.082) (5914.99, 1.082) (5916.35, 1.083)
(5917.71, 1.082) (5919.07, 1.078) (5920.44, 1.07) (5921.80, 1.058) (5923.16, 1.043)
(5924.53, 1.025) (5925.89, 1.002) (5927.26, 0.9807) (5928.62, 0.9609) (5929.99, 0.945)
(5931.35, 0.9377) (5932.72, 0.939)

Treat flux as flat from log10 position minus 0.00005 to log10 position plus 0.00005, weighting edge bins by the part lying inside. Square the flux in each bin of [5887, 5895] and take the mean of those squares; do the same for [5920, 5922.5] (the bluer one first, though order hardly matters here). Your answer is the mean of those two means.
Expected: 1.05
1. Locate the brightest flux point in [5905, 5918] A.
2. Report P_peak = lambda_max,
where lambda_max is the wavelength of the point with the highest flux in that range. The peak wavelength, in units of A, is 5905.46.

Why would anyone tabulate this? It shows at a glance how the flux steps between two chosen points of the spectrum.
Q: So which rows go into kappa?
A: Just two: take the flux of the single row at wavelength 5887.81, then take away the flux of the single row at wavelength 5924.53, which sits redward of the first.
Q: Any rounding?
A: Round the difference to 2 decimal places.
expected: -0.07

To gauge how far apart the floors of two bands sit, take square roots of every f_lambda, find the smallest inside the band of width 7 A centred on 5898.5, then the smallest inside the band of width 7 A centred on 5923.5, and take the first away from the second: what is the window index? -0.025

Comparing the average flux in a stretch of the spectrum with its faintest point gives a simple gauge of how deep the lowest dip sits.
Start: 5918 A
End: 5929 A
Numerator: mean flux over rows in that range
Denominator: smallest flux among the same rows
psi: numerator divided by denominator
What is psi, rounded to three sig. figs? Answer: 1.07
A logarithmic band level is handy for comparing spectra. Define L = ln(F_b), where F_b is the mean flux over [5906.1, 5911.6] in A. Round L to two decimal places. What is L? 0.10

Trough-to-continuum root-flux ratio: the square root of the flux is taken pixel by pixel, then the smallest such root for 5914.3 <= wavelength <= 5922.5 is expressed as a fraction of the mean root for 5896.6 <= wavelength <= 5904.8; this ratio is 0.98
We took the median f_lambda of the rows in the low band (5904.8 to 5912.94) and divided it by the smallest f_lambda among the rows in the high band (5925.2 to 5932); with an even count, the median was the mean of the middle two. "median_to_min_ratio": 1.17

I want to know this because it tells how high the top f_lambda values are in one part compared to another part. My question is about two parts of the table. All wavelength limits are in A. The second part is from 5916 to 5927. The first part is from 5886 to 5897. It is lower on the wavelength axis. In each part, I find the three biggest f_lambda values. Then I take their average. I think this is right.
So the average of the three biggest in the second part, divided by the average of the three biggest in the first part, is 1.05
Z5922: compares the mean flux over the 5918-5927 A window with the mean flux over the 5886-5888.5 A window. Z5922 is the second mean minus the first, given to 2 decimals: -0.10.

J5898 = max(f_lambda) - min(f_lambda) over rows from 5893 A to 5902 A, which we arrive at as 0.10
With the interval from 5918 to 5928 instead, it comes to 0.10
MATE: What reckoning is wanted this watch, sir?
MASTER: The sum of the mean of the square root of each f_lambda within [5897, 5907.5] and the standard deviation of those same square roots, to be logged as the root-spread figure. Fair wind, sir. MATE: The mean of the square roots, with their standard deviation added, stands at 1.06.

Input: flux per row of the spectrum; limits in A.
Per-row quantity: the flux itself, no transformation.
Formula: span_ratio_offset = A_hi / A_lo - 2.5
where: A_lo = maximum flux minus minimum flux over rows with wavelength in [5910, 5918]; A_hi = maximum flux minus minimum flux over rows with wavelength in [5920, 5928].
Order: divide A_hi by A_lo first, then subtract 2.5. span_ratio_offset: 10.3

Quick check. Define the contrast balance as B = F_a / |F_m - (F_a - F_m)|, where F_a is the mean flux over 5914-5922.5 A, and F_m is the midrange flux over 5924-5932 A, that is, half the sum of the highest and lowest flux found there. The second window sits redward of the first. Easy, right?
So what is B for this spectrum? 1.2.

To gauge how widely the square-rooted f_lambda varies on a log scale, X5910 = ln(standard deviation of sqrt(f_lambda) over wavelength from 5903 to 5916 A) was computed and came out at -4.9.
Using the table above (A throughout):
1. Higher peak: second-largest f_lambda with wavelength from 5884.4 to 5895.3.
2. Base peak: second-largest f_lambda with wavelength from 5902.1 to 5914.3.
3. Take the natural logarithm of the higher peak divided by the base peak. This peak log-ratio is -0.10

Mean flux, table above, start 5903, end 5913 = 1.104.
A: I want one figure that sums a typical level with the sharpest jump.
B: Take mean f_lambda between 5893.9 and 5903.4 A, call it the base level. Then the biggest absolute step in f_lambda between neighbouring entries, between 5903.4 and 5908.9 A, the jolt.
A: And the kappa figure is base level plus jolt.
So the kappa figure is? 1.091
